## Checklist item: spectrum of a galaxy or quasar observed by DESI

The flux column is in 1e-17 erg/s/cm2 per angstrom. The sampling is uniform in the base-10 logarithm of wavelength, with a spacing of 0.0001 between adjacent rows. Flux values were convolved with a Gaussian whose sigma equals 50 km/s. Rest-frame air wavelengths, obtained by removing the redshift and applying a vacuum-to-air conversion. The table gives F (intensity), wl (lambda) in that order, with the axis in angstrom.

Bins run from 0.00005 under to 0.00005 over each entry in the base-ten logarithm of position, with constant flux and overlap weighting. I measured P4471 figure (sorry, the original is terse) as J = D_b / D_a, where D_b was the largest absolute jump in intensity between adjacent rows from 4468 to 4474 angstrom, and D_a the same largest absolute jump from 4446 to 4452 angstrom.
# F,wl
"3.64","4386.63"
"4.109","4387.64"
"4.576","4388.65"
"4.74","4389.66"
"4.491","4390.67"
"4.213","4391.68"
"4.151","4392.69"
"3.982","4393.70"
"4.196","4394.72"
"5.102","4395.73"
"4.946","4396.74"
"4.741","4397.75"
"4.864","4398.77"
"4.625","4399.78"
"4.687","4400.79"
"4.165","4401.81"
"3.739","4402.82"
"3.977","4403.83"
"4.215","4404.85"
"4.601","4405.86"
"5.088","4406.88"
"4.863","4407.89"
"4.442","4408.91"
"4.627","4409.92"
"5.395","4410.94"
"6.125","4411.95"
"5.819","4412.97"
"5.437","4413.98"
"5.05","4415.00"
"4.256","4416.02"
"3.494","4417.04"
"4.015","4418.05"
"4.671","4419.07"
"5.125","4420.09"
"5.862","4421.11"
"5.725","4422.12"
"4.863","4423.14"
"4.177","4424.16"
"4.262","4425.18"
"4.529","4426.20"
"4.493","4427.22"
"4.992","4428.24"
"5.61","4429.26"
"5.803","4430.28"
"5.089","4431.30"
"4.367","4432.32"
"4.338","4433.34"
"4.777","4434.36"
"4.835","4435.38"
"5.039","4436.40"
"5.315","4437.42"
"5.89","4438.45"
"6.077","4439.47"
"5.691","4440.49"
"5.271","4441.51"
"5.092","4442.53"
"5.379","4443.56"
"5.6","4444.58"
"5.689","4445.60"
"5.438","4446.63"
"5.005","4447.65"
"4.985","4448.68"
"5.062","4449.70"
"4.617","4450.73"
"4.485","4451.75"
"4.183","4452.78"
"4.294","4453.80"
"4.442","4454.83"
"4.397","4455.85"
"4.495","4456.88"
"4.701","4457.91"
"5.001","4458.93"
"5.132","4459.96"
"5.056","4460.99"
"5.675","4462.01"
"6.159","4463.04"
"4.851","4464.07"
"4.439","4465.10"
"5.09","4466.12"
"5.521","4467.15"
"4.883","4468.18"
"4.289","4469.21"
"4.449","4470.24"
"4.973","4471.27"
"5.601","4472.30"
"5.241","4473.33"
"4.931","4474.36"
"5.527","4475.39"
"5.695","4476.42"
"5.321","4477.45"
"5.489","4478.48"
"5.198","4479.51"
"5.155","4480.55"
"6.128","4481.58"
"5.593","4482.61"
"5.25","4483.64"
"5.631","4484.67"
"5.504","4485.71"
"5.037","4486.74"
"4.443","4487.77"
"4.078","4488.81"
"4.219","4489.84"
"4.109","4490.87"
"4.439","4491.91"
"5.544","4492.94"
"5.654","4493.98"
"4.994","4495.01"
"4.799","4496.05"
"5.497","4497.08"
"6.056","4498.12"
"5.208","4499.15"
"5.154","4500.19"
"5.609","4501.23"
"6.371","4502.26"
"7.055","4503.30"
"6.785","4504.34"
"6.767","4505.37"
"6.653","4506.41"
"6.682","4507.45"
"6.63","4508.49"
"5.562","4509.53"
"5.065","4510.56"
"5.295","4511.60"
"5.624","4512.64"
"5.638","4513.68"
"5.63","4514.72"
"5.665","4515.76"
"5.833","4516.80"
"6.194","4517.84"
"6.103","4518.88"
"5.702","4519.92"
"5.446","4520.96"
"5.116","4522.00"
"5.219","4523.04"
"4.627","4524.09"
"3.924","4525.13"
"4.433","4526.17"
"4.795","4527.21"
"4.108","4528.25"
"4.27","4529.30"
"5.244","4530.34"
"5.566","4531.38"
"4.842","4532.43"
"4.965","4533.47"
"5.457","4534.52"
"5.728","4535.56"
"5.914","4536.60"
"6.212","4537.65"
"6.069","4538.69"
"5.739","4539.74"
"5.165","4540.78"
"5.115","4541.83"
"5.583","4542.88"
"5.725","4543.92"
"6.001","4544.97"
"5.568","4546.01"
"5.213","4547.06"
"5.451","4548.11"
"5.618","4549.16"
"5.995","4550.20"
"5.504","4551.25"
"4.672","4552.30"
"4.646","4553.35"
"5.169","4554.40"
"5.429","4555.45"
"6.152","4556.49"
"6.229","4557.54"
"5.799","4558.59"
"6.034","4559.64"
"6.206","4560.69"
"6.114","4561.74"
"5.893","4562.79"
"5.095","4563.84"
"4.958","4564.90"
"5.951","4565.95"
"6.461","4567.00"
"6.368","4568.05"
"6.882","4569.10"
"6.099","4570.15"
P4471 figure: 1.4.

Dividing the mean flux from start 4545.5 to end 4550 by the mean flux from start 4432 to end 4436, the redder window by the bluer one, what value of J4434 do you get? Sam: 1.19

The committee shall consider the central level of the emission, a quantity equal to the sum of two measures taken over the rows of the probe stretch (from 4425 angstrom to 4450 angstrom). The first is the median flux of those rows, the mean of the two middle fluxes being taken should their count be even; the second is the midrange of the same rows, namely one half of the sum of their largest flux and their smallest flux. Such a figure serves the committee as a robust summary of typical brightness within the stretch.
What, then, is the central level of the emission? 10.3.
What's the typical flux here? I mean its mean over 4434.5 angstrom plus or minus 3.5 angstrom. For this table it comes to 4.82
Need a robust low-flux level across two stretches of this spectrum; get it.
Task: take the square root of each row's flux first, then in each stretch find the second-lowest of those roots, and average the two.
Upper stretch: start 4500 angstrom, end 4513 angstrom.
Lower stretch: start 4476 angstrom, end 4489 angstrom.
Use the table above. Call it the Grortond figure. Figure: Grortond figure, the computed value 2.19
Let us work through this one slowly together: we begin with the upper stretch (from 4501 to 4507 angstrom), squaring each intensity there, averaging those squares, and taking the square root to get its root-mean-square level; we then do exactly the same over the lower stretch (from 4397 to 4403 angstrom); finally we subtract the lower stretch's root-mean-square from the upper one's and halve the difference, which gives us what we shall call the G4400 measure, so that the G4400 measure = 1.0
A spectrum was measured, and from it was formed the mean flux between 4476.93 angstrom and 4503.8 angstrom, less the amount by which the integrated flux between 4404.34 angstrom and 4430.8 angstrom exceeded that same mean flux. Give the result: -119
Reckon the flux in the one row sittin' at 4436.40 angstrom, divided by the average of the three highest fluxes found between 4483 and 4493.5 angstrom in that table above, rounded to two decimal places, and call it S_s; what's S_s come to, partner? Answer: 0.91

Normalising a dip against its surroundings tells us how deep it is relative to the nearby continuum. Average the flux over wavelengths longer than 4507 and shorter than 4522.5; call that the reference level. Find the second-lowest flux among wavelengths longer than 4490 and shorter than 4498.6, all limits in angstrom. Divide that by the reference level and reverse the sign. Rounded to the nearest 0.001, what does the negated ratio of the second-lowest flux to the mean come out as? -0.773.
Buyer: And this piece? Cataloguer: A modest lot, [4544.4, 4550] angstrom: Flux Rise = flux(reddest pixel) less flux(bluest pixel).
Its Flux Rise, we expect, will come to -0.38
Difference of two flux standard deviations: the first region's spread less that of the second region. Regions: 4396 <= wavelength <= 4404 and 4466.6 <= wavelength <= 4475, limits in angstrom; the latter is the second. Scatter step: -0.02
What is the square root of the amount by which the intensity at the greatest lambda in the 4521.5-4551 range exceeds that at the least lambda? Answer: 0.94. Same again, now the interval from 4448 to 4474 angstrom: 0.51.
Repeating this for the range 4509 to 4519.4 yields 0.74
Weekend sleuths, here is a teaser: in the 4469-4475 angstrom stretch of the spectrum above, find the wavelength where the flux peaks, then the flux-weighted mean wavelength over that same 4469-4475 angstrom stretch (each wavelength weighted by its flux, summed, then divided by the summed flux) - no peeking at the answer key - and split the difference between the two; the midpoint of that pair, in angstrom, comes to 4472.1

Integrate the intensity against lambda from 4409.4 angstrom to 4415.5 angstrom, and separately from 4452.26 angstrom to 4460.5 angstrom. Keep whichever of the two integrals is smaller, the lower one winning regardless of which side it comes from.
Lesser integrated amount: 33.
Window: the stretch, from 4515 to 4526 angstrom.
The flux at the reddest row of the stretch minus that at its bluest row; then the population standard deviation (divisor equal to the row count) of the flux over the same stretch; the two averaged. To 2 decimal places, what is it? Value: -0.54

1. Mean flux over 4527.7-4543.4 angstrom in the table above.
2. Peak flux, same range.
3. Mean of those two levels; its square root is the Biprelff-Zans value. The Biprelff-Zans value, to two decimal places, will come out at 2.40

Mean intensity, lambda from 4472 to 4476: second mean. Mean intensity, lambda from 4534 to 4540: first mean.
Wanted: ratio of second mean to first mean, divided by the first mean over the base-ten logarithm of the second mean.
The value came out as 0.11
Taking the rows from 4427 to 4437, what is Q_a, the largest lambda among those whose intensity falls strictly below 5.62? 4436.40 angstrom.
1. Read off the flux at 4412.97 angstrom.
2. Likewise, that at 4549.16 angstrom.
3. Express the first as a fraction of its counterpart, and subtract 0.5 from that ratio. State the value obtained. 0.54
